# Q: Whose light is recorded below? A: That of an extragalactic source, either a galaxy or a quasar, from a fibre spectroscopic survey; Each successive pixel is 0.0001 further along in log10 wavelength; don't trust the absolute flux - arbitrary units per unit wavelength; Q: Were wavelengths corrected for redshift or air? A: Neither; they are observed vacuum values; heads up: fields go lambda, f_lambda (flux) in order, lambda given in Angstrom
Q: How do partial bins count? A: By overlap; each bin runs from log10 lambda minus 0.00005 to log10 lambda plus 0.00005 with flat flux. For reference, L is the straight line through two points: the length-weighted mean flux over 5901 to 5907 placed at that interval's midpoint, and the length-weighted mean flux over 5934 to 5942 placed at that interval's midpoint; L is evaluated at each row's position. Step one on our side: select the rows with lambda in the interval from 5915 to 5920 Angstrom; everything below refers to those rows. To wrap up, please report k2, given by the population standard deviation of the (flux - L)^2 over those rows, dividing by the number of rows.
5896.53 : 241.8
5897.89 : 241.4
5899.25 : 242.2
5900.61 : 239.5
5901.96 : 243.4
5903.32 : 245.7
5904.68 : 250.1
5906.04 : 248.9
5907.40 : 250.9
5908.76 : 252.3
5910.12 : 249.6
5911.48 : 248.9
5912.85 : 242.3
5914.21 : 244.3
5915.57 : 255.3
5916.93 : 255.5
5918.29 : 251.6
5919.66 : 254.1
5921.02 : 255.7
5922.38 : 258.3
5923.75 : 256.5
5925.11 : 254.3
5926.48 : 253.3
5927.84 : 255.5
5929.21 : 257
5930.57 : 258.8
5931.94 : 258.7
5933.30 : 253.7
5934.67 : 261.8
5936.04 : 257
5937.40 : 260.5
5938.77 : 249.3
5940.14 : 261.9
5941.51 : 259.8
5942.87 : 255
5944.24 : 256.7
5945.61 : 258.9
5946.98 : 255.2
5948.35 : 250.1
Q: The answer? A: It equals 8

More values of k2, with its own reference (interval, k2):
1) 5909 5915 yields 25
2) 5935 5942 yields 32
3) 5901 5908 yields 3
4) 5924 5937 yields 7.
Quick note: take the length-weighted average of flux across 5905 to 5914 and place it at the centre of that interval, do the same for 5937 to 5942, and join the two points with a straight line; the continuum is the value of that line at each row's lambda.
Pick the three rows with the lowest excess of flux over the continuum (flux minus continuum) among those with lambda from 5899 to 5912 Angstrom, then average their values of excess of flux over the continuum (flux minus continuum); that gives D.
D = -4.2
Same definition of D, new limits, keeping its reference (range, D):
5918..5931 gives 0.5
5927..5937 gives 0.2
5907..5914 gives -2.1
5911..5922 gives -4.3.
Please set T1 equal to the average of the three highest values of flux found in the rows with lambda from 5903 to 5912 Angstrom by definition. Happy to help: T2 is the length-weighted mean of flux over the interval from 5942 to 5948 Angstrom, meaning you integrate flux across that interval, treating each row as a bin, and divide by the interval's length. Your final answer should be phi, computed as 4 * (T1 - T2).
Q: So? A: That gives -21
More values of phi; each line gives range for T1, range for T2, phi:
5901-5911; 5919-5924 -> -20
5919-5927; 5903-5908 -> 31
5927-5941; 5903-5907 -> 51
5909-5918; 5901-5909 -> 21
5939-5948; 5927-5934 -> 14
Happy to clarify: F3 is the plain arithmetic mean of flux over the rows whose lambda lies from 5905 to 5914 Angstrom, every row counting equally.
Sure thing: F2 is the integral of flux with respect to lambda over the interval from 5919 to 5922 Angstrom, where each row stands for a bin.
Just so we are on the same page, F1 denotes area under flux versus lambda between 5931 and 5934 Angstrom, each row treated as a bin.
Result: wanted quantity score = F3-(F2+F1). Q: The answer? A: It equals -1287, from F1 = 769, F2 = 767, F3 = 249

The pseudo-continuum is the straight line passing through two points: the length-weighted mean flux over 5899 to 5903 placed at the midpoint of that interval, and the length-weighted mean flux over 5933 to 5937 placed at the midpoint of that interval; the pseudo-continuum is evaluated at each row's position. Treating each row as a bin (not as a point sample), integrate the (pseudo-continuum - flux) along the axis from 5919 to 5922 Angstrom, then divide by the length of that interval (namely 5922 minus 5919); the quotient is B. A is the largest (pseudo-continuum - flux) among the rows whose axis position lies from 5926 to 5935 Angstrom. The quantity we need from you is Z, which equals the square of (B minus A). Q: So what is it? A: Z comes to 55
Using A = 4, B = -4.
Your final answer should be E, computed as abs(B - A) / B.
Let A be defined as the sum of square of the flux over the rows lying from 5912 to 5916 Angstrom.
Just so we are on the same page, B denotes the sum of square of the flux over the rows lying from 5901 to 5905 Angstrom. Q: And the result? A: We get 0.01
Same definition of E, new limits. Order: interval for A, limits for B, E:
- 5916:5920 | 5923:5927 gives 0.01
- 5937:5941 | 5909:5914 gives 0.09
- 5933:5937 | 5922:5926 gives 0.01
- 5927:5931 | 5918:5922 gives 0.03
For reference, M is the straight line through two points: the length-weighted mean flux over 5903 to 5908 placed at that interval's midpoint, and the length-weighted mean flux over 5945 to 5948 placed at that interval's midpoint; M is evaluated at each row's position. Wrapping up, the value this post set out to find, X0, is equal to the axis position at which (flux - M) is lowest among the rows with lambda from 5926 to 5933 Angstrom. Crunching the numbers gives 5926.48 Angstrom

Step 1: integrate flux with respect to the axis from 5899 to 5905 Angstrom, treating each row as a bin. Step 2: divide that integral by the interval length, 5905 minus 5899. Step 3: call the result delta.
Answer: 244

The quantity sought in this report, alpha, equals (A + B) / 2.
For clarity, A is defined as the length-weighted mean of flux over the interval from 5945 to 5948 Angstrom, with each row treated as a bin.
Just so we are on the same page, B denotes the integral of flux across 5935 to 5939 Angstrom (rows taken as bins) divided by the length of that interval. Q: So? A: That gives 257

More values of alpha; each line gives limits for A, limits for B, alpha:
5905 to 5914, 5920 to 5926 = 252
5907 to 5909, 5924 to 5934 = 254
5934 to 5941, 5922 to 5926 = 257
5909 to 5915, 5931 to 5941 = 252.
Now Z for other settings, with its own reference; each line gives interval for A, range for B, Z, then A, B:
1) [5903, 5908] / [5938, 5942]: 32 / -2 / 3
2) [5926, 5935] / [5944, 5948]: 10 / 4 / 7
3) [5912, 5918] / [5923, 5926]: 58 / 6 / -2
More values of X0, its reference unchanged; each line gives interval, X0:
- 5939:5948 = 5946.98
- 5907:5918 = 5912.85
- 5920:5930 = 5926.48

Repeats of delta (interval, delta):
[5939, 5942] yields 259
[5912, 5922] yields 251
